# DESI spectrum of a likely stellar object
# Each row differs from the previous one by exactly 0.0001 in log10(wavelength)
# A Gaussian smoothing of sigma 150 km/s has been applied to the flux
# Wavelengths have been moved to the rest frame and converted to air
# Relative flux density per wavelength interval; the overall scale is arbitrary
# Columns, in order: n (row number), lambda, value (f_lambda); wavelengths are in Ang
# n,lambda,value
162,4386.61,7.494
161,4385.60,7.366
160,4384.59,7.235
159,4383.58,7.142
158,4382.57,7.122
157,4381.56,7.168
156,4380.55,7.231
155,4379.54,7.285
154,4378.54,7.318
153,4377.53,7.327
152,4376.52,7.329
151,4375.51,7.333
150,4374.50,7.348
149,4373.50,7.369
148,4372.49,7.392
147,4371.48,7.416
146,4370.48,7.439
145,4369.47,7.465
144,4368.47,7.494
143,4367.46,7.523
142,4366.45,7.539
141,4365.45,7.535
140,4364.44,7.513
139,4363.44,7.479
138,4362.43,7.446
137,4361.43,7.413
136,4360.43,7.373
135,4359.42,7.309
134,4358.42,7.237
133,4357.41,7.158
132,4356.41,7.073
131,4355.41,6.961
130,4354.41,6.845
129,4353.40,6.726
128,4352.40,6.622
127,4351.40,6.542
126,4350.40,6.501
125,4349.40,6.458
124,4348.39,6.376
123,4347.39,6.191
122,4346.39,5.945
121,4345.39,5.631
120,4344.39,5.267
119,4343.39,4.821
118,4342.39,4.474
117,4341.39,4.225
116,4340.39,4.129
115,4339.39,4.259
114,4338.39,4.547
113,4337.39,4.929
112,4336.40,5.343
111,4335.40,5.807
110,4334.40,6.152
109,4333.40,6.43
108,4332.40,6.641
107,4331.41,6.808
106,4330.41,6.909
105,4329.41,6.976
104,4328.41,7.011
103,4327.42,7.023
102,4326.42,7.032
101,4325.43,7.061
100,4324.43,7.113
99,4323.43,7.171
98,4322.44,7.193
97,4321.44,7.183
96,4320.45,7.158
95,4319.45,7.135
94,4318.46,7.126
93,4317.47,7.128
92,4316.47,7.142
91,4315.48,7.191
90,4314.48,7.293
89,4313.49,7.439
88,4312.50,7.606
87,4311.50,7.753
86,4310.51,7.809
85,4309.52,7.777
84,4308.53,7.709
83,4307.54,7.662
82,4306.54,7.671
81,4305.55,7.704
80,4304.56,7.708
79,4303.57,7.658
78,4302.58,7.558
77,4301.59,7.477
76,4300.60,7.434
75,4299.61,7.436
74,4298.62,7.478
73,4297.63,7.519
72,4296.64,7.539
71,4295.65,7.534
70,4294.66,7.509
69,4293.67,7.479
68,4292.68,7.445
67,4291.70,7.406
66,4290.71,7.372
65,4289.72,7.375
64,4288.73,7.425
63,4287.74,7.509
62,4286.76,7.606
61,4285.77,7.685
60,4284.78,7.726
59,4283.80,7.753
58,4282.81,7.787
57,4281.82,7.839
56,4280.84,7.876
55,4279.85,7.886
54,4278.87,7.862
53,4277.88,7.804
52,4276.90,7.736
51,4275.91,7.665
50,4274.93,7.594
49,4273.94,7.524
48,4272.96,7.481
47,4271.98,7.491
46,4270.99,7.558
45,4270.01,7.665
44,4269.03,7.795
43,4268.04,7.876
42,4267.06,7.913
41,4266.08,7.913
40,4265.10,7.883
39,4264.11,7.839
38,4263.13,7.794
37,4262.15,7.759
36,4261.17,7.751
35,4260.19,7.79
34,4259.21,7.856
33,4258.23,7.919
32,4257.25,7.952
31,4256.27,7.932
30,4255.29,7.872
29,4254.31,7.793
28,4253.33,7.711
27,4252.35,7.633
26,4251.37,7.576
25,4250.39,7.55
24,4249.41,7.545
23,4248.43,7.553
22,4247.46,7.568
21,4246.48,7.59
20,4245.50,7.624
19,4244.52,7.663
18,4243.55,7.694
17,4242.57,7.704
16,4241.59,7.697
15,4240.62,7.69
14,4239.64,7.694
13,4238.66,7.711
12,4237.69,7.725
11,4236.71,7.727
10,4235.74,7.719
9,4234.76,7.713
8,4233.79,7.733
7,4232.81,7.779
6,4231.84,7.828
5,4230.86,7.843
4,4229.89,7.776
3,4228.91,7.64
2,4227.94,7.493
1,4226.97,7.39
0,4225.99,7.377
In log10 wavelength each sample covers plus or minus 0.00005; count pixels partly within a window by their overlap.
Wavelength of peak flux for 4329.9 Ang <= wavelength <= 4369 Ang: 4366.45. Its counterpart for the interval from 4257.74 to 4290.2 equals 4258.23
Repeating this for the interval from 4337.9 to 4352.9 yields 4352.40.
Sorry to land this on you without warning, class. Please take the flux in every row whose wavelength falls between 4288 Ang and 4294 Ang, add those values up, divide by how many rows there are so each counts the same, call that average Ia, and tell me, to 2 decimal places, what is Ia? 7.42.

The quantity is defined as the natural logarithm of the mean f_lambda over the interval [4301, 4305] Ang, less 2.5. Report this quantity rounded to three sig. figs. -0.472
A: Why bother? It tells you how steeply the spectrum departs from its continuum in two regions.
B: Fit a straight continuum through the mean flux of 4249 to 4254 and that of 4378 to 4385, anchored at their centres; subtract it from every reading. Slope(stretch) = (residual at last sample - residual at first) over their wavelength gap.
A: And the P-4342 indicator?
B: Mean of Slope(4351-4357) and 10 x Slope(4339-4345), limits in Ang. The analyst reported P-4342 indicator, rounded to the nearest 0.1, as 1.1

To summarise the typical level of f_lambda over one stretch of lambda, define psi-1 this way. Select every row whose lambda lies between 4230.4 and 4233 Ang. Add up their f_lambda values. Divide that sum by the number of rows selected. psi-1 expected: 7.82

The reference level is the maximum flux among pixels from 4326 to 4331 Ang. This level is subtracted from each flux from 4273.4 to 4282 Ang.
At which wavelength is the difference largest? 4279.85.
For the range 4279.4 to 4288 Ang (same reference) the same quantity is 4279.85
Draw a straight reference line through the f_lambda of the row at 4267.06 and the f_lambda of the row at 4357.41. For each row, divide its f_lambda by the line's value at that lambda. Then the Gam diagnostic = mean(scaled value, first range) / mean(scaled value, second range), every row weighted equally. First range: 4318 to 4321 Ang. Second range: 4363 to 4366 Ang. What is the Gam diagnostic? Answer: 0.90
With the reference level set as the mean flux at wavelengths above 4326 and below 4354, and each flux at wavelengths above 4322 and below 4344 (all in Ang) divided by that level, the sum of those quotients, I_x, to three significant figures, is 22.3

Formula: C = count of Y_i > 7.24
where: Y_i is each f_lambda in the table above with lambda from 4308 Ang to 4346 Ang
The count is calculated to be 7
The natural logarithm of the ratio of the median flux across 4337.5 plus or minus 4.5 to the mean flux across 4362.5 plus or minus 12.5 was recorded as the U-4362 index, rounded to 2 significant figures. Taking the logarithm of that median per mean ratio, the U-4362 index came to -0.38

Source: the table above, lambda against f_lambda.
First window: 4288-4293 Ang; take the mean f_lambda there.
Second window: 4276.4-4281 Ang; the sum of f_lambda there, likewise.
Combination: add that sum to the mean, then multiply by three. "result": 140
